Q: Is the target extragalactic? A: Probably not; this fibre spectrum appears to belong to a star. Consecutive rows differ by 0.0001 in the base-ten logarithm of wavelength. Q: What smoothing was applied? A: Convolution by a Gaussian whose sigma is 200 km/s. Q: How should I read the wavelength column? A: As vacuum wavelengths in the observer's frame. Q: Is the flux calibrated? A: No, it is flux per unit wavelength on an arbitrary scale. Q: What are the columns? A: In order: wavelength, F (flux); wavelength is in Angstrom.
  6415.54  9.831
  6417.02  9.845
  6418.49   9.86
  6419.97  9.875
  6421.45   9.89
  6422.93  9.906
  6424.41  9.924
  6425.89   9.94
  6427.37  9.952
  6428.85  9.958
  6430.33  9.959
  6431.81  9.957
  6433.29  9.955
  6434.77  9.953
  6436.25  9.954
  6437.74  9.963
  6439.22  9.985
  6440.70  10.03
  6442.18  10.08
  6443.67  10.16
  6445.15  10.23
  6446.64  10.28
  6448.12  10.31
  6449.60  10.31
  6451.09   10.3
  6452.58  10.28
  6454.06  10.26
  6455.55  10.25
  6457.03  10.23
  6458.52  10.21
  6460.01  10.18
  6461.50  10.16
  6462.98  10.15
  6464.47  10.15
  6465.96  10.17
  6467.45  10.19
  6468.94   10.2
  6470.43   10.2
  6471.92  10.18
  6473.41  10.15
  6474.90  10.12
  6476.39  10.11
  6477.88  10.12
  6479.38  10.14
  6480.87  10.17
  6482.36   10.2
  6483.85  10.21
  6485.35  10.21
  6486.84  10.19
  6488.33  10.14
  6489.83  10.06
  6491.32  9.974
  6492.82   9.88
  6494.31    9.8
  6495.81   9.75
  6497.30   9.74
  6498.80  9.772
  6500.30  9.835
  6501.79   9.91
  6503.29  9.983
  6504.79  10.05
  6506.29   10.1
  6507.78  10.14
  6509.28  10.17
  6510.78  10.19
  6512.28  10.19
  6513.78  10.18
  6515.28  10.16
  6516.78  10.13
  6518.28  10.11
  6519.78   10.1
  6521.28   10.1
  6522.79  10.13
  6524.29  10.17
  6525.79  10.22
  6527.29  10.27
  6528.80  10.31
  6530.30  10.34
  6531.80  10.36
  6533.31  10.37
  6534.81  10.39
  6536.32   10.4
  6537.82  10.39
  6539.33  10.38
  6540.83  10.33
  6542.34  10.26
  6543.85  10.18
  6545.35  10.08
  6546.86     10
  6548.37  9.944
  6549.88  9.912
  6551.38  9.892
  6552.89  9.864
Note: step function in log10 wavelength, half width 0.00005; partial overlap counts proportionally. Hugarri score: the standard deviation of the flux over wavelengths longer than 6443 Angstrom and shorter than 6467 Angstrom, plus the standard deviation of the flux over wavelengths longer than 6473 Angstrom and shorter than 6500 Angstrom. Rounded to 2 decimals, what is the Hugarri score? 0.23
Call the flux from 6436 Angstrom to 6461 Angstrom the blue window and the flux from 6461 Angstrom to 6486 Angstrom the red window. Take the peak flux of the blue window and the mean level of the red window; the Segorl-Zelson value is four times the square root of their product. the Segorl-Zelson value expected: 41.0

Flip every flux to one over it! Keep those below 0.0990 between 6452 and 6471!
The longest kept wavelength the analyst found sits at 6470.43 Angstrom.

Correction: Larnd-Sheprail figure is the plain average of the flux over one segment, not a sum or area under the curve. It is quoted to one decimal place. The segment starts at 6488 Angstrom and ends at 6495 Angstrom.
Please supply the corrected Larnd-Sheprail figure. 10.0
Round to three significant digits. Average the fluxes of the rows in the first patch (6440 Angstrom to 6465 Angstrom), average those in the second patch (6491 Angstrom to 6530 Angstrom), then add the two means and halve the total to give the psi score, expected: 10.1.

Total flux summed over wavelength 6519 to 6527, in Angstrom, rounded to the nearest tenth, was 50.7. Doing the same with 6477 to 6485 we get 50.8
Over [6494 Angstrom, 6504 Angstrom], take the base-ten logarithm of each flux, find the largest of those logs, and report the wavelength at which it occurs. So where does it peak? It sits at 6503.29 Angstrom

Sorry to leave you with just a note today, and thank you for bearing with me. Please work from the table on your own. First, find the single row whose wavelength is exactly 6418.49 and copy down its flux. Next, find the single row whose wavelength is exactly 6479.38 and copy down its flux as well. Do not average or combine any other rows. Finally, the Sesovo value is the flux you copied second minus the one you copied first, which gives 0.28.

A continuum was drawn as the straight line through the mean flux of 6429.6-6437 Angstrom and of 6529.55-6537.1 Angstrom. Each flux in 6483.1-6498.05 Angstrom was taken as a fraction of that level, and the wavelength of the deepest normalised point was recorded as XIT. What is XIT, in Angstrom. 6497.30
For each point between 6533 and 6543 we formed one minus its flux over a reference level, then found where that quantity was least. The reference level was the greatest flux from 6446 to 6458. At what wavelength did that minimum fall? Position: 6536.32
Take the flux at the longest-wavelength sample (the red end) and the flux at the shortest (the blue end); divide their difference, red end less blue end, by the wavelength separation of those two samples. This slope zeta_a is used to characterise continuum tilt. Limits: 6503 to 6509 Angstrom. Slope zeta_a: 0.03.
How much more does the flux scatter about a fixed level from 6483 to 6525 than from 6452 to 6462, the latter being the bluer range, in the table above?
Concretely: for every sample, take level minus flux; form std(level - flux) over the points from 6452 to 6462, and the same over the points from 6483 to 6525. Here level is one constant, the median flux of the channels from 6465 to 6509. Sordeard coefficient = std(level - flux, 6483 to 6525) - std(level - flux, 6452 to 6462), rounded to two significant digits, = 0.11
